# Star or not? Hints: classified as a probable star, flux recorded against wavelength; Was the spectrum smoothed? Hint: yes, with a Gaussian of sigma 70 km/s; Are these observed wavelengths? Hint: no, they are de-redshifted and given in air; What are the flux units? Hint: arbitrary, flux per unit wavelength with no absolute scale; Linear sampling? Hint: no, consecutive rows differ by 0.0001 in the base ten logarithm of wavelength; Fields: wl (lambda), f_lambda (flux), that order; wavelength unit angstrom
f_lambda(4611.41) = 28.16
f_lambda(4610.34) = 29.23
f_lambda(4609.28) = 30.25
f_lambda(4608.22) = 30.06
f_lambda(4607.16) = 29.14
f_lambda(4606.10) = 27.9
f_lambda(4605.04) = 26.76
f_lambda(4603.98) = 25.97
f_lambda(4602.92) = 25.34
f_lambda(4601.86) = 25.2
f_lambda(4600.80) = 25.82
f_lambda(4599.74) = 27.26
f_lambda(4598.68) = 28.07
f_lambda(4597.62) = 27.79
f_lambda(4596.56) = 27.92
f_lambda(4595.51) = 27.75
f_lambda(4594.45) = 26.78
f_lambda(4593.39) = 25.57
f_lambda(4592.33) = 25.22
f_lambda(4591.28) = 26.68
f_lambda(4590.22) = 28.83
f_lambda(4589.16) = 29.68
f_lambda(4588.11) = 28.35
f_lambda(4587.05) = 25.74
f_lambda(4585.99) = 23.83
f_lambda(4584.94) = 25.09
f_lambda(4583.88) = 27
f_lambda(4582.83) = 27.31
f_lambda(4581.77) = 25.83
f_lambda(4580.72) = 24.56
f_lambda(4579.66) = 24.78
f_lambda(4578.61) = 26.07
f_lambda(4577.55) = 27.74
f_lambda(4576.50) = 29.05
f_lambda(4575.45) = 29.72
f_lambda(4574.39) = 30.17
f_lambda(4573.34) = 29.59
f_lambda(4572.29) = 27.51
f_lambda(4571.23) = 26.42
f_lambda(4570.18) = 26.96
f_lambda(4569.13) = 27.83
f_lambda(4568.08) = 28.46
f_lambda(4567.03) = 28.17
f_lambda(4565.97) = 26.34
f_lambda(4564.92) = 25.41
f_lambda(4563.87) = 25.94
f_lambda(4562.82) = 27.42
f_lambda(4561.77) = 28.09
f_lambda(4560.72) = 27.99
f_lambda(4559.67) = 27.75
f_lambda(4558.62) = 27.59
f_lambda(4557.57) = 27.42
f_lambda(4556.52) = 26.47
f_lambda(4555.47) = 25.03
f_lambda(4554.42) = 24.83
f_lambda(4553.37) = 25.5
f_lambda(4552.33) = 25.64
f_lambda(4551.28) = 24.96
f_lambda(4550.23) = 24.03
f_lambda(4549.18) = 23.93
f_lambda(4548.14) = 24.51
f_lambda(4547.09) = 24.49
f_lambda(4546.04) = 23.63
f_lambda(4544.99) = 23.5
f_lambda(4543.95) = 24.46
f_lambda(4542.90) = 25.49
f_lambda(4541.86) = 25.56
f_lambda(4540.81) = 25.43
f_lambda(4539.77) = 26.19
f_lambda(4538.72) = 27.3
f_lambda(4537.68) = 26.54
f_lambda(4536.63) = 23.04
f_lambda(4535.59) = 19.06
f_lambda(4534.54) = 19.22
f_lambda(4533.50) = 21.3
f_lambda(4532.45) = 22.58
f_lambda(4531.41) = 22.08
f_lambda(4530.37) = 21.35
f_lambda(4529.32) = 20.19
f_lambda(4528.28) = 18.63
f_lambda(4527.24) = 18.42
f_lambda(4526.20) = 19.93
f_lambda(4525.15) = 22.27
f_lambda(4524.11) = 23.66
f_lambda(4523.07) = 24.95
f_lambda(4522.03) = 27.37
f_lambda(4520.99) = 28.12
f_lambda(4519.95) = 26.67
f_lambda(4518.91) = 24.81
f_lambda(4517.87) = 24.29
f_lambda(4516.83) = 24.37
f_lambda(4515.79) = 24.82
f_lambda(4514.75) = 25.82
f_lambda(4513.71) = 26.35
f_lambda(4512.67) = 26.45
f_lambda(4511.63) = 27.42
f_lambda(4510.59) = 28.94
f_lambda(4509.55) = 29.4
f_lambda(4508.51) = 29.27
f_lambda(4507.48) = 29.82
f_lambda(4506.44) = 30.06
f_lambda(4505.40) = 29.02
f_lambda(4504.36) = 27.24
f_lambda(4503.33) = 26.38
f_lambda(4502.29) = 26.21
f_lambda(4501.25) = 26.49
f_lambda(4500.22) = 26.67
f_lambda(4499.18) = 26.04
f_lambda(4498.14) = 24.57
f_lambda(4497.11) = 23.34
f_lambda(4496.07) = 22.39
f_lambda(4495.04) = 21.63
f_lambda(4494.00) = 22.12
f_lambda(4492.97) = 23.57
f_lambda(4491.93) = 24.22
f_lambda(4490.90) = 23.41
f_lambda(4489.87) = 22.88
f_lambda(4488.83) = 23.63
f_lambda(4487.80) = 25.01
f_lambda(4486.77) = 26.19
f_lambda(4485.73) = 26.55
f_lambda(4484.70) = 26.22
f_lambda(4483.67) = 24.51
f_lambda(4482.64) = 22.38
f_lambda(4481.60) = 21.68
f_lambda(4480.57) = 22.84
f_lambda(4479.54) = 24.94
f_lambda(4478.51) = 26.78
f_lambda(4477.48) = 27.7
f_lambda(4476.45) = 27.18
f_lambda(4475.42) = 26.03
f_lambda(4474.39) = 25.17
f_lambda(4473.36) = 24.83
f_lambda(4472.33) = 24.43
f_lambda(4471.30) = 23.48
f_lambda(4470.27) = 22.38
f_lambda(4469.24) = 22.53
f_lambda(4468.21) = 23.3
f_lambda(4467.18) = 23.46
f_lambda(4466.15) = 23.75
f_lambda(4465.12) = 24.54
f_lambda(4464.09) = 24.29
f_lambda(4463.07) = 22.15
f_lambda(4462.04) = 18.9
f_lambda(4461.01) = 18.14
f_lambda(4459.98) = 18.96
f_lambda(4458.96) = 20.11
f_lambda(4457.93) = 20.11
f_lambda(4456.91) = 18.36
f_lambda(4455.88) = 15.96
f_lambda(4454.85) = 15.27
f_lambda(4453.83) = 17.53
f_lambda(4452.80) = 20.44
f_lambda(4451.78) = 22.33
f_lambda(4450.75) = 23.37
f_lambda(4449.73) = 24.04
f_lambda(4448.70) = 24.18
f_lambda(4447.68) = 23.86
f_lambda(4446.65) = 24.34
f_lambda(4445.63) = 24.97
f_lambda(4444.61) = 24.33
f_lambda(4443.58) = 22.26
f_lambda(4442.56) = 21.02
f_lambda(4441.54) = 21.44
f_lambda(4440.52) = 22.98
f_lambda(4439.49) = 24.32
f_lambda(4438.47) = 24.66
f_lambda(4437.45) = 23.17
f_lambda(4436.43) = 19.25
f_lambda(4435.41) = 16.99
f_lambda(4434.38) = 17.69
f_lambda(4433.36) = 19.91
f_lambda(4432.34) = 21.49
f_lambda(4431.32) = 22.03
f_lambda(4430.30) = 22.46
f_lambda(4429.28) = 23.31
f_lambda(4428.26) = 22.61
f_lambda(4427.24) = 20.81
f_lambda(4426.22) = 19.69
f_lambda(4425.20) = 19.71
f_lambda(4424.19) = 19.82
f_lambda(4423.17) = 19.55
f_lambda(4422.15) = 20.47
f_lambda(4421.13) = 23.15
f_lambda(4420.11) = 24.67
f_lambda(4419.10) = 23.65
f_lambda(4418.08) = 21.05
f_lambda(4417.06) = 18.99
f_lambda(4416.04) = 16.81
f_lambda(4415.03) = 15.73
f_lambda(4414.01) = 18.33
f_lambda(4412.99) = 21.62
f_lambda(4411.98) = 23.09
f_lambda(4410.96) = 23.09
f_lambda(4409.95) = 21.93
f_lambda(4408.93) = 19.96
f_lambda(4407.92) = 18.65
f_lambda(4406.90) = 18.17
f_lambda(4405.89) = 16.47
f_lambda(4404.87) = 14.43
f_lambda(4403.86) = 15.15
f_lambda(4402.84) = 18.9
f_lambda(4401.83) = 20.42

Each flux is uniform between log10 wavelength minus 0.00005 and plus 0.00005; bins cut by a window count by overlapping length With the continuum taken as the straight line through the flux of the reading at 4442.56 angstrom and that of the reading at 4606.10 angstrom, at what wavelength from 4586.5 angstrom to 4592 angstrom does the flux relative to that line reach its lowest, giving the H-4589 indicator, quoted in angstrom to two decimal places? 4587.05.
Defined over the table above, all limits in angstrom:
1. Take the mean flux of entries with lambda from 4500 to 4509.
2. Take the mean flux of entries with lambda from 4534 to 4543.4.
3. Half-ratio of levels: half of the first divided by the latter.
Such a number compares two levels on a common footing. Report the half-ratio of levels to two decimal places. 0.58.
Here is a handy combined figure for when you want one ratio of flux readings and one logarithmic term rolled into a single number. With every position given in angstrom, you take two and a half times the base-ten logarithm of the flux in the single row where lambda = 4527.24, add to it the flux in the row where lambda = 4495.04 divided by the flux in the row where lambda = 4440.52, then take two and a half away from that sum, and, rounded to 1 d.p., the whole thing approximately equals 1.6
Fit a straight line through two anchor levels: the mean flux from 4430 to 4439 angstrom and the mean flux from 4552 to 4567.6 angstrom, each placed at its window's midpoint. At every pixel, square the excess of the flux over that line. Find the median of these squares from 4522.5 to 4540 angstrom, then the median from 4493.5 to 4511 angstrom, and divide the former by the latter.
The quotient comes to 1.6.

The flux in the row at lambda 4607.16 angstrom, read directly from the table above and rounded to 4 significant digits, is 29.14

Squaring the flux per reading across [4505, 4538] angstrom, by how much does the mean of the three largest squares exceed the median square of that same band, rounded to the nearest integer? 270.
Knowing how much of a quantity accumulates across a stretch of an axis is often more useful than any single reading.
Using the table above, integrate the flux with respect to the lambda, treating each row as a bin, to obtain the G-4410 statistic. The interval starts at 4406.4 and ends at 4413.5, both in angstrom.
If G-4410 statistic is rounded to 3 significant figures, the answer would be 149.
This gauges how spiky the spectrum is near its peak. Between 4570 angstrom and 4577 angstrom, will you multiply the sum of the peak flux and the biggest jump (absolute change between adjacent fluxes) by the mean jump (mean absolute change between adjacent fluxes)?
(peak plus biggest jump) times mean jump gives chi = 29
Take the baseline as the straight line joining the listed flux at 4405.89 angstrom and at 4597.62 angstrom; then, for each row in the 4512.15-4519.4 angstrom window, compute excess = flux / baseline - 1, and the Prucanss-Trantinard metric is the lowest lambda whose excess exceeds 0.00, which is 4512.67 angstrom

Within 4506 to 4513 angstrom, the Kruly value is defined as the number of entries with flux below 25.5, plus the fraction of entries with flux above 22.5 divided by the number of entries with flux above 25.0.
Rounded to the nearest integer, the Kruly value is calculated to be 0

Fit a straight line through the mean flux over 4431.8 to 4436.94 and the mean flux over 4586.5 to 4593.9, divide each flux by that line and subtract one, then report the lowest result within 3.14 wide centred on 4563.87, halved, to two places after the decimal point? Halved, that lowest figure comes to -0.01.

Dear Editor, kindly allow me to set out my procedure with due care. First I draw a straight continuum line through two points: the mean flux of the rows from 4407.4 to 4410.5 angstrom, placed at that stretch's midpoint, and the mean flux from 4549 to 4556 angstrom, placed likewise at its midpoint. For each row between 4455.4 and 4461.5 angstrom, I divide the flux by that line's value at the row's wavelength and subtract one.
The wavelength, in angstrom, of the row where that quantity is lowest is 4455.88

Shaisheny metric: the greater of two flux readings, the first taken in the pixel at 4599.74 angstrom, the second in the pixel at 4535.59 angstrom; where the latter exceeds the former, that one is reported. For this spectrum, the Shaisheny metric 27.3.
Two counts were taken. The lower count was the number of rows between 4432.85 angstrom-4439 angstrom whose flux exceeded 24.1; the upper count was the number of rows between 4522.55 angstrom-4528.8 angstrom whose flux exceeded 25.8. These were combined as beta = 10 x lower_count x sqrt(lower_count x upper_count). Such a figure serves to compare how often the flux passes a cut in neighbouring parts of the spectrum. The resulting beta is 0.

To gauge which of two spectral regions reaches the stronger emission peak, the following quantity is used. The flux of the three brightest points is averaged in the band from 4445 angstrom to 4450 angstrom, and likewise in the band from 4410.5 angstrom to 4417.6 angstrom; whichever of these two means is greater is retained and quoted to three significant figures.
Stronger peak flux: 24.5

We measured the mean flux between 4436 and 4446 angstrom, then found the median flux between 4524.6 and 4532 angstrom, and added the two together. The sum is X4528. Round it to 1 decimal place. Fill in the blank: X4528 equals 43.0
